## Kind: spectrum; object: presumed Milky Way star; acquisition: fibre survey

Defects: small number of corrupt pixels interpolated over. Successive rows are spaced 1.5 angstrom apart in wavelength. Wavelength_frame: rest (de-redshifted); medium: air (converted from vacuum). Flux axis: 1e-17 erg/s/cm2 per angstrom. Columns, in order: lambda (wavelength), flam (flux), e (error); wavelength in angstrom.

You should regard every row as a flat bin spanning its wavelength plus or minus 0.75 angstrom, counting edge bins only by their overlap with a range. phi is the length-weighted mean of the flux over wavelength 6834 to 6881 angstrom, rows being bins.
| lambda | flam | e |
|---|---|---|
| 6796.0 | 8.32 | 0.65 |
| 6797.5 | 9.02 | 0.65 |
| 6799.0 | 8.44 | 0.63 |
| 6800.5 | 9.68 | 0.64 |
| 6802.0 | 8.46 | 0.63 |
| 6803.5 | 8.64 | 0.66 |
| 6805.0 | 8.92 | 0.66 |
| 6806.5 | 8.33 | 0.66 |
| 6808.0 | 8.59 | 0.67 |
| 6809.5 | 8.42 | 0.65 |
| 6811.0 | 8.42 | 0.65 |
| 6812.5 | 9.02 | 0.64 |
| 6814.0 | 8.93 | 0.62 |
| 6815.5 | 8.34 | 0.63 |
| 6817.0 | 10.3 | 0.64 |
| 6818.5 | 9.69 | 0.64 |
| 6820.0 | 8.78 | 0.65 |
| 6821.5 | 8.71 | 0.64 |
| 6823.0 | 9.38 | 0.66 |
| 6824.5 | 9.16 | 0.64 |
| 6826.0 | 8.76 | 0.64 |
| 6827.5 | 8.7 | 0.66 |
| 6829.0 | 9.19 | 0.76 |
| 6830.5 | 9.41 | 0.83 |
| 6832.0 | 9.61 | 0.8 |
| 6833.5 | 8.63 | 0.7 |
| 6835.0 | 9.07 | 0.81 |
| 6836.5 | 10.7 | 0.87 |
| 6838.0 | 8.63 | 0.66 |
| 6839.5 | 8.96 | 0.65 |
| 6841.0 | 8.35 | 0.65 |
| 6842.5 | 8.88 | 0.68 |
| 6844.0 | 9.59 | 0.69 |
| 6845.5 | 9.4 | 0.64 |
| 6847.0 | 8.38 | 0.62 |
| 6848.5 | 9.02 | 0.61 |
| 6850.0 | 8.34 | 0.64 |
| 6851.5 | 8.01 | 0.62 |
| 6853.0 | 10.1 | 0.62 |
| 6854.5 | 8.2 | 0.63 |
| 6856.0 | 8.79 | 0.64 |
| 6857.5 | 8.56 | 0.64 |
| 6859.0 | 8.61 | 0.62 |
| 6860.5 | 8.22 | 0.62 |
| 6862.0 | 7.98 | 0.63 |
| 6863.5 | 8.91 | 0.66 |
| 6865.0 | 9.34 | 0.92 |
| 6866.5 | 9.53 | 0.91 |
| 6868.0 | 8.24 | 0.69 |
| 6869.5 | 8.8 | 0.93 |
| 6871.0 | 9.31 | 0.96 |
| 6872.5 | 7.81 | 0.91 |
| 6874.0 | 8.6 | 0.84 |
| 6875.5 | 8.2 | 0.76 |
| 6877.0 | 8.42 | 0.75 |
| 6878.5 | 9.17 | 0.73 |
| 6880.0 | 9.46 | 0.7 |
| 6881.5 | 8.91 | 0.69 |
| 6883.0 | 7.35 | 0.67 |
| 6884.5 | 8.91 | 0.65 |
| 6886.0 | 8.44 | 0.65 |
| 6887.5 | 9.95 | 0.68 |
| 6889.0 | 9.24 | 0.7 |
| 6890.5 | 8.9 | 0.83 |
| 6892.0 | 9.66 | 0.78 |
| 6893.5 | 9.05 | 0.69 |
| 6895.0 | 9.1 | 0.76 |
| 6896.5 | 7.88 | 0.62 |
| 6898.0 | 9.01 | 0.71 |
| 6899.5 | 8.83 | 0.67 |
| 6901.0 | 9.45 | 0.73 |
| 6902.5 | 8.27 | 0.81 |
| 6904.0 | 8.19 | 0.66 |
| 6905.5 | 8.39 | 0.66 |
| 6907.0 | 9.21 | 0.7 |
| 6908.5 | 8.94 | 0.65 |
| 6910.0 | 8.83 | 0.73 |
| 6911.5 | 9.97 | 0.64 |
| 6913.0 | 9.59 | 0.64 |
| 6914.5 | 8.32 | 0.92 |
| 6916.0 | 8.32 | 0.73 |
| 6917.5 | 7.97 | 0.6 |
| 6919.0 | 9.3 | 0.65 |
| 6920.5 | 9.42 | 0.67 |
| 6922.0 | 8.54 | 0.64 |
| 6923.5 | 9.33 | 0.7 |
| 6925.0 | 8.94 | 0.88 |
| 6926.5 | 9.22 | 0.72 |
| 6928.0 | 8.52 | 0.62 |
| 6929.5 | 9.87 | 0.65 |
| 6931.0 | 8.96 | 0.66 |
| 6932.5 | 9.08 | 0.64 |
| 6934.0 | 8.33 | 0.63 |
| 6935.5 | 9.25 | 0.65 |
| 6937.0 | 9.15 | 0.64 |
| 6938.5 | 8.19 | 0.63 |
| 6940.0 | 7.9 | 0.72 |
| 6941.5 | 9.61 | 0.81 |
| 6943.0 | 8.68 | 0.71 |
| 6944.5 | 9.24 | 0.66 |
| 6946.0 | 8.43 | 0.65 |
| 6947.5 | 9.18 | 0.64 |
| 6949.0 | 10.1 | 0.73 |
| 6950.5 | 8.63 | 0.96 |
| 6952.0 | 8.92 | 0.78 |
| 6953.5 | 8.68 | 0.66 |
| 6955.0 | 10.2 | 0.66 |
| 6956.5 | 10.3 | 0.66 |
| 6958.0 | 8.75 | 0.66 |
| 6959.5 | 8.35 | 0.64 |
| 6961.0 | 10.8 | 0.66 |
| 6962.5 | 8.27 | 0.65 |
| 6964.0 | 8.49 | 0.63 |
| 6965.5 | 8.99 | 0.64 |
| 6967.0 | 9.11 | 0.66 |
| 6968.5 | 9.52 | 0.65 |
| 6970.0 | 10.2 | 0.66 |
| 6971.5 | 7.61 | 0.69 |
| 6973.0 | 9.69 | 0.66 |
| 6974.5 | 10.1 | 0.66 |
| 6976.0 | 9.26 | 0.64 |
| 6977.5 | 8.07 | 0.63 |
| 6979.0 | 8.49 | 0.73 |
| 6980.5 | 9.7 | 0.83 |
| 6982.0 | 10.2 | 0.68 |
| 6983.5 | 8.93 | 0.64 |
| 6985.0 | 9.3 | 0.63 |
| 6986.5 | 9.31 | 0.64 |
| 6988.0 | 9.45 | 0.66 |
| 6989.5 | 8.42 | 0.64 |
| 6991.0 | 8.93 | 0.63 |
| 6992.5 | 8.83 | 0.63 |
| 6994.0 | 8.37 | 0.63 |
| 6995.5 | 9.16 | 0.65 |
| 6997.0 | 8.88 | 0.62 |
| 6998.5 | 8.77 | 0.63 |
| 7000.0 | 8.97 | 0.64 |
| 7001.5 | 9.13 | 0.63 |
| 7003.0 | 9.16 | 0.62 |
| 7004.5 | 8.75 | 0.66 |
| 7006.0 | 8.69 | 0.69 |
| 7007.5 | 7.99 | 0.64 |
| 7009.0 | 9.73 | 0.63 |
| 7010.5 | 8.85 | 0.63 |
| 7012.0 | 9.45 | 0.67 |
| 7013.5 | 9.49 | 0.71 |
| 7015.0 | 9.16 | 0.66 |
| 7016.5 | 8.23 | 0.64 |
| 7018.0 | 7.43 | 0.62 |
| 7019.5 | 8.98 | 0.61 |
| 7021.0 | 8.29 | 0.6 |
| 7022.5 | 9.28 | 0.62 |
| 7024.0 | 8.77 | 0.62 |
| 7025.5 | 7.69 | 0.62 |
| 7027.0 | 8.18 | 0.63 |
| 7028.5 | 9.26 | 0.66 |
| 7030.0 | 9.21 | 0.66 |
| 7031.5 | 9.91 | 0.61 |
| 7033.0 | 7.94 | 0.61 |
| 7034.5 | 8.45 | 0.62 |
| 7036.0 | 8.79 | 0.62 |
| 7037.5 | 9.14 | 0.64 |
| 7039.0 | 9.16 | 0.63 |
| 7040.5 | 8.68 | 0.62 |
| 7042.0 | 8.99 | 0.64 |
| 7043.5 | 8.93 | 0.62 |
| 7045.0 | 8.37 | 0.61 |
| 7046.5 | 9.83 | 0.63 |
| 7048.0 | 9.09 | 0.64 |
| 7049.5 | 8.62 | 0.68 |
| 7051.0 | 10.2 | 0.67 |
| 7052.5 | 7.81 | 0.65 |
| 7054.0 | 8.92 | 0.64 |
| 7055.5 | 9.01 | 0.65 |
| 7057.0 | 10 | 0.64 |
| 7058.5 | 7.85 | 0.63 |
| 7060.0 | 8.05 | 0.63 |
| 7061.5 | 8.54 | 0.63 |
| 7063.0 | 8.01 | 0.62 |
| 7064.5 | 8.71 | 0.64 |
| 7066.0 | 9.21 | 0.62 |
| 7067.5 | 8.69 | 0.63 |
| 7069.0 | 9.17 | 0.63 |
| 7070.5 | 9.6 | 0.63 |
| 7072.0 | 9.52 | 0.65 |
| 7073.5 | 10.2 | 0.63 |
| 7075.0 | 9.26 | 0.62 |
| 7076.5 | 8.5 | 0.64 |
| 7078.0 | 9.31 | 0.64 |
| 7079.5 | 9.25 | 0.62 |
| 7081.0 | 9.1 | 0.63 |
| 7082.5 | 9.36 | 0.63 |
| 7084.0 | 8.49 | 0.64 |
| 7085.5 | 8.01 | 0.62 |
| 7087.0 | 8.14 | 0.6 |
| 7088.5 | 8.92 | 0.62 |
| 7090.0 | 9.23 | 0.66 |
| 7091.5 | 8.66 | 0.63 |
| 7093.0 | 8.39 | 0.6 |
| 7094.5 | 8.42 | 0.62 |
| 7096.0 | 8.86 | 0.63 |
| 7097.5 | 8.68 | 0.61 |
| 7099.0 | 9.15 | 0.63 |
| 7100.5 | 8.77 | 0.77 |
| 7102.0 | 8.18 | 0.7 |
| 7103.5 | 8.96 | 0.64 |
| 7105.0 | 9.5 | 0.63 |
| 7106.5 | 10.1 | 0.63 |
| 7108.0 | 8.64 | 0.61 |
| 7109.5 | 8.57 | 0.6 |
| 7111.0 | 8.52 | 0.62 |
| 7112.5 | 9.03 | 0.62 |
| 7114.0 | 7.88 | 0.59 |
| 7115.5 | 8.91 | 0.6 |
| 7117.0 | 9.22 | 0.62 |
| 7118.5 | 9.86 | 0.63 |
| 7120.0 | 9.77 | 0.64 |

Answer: 8.82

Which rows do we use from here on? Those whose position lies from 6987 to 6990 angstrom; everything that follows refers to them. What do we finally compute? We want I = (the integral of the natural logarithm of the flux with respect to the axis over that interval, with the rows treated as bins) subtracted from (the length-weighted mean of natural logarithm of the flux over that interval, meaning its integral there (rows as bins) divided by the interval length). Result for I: -4.39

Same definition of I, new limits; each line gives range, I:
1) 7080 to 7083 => -4.44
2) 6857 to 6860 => -4.29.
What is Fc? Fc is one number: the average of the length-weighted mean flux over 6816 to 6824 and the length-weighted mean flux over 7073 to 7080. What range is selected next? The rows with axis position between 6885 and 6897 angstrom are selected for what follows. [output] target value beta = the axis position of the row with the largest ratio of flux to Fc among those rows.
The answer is 6887.5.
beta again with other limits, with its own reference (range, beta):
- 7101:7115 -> 7106.5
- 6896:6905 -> 6901.0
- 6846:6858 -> 6853.0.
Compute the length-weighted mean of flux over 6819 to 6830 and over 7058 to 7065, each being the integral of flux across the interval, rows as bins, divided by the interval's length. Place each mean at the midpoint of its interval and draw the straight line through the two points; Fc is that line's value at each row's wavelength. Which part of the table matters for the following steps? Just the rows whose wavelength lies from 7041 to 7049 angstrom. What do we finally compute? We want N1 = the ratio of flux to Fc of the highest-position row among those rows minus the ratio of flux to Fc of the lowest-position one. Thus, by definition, 0.01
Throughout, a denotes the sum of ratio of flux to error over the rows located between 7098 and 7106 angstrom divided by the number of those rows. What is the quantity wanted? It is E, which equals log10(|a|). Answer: 1.13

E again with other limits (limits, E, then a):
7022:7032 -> 1.15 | 14.1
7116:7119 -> 1.18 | 15.3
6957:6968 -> 1.14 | 13.8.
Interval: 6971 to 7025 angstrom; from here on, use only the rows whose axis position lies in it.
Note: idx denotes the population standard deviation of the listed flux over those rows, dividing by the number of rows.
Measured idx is 0.62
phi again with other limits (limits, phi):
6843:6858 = 8.84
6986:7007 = 8.90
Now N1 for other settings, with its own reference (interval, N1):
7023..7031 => 0.06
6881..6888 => 0.12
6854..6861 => 0.00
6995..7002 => 0.00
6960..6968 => -0.20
